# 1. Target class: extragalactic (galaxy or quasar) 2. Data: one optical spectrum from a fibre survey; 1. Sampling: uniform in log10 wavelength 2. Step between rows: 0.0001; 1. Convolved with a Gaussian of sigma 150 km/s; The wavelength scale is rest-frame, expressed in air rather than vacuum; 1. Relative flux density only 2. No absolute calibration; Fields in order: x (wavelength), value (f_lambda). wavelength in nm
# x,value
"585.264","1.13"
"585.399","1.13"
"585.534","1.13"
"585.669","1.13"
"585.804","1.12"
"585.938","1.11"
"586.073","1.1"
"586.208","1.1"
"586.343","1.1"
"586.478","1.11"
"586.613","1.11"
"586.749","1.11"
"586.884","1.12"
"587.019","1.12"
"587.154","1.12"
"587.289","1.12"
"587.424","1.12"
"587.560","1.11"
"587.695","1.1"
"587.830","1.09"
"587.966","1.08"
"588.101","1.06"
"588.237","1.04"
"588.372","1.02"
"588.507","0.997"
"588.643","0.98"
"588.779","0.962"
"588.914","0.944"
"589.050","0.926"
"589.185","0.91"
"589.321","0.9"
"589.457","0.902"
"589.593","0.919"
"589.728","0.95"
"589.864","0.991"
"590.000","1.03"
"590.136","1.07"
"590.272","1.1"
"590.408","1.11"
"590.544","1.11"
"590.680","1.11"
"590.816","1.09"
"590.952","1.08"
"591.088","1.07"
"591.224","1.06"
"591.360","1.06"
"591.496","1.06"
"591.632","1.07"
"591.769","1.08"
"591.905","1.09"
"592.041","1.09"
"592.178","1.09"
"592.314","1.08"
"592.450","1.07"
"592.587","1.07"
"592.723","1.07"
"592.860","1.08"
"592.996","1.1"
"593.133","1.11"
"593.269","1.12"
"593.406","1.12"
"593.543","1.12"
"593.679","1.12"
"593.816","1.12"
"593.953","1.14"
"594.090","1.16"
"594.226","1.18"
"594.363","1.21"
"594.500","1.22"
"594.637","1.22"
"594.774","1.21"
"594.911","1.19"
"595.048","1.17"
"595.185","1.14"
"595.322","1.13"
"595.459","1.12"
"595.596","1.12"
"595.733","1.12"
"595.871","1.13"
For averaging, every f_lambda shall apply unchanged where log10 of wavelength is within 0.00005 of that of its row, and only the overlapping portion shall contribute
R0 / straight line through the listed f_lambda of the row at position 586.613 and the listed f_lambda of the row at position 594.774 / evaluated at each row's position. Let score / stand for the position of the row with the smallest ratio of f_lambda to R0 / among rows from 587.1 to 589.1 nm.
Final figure 589.050 nm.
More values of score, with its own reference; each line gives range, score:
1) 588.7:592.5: 589.321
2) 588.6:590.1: 589.321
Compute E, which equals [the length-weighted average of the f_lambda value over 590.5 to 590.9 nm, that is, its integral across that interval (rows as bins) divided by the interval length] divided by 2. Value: 0.551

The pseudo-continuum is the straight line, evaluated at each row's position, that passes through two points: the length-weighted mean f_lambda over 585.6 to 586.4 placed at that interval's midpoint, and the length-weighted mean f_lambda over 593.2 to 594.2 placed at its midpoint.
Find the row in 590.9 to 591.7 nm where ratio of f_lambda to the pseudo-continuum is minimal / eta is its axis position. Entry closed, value 591.496 nm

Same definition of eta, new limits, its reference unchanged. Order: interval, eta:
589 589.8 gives 589.321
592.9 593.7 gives 592.996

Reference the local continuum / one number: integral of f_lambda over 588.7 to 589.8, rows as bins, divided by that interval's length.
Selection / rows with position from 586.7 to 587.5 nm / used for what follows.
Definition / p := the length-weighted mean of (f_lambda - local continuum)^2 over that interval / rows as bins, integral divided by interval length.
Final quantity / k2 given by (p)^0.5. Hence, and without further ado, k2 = 0.19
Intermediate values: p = 0.036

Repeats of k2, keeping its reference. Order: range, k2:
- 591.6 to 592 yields 0.15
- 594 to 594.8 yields 0.27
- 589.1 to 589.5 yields 0.02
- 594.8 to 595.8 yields 0.22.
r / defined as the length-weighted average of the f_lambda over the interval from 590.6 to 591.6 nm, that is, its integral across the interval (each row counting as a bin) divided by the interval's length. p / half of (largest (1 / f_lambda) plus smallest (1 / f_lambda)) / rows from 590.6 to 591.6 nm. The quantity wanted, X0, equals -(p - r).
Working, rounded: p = 0.92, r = 1.08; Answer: 0.15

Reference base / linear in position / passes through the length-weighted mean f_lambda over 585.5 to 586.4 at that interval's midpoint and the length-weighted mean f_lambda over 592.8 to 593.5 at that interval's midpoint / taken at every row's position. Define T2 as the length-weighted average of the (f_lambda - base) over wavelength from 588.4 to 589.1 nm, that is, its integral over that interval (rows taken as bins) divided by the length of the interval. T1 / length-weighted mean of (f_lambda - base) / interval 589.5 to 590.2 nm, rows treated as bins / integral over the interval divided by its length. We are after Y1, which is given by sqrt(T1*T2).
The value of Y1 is 0.13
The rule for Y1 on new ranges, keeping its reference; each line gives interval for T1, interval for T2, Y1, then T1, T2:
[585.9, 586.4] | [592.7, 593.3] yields 0.01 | -0.01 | -0.01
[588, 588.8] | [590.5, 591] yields 0.03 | -0.10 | -0.01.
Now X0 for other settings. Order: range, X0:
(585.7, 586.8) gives 0.21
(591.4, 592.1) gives 0.15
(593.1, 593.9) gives 0.22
